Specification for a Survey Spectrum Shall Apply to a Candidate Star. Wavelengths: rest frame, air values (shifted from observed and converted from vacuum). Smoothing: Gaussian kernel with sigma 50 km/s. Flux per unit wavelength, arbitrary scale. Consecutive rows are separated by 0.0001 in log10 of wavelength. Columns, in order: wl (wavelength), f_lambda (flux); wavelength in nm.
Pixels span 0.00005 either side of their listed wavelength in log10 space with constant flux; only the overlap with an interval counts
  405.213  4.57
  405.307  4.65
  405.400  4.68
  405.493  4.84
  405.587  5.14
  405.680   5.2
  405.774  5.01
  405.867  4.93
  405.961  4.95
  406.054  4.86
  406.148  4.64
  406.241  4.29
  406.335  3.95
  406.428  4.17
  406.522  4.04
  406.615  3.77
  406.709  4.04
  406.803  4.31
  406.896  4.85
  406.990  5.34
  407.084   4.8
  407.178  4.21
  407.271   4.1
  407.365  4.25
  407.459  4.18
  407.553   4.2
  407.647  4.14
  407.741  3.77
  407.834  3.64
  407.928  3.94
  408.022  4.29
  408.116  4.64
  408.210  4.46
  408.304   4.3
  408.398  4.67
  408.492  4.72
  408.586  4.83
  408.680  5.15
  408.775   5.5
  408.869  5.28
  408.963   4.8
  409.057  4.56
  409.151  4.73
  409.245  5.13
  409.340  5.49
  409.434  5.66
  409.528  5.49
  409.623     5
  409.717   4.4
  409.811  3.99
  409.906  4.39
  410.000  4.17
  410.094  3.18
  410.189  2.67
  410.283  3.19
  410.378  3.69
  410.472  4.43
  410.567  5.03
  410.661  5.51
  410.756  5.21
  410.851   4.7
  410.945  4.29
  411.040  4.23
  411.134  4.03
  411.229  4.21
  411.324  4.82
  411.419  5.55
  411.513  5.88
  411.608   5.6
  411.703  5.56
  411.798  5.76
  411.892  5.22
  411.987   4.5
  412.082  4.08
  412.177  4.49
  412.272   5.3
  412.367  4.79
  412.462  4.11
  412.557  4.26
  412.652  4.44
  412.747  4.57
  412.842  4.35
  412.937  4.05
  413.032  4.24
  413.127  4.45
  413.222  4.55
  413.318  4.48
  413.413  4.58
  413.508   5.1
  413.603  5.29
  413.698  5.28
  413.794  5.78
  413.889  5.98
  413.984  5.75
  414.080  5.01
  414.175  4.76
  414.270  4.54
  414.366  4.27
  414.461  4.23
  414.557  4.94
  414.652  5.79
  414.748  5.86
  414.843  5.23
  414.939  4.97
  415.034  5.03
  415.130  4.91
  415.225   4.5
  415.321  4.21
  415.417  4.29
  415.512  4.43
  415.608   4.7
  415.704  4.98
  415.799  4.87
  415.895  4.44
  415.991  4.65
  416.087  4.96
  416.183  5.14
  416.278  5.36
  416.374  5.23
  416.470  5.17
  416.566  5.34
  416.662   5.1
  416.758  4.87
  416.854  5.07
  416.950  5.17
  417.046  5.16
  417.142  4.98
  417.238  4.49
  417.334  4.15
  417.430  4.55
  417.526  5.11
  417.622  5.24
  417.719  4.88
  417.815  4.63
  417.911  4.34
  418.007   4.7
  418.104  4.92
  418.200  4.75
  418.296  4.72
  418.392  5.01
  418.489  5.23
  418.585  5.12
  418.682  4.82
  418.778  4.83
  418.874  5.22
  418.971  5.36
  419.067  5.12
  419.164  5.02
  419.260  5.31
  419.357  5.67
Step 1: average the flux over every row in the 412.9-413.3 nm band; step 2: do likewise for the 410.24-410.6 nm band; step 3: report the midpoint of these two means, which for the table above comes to 4.2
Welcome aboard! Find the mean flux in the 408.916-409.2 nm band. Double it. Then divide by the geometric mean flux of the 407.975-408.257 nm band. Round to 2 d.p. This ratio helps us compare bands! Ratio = 2.11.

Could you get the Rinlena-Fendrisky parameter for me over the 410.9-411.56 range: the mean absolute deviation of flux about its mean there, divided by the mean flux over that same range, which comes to 0.13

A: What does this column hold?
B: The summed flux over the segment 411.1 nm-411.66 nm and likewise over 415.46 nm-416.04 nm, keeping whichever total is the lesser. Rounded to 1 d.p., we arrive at 28.1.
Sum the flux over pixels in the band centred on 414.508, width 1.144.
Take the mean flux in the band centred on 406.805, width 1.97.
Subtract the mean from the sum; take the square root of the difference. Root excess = 7.5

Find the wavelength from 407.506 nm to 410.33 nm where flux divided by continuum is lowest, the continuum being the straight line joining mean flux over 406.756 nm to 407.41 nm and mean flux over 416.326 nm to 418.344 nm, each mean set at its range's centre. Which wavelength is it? 410.189 nm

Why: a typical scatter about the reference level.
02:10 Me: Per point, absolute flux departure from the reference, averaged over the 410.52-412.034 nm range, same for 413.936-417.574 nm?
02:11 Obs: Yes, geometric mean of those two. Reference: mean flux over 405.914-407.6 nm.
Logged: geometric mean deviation 0.63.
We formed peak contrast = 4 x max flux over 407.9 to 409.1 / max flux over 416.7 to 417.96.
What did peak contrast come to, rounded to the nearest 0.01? 4.20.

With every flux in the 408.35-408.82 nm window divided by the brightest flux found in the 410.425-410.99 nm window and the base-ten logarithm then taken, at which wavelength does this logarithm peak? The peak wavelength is 408.775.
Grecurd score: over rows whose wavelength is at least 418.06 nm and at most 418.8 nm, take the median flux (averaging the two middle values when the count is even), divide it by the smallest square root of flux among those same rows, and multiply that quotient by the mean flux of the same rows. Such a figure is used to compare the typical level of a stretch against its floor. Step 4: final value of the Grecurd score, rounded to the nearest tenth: 11.1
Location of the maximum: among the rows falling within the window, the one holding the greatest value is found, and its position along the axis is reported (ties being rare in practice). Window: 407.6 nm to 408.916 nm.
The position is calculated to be 408.775 nm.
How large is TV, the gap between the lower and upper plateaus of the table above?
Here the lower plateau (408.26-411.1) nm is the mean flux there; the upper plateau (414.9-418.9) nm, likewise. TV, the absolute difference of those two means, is 0.25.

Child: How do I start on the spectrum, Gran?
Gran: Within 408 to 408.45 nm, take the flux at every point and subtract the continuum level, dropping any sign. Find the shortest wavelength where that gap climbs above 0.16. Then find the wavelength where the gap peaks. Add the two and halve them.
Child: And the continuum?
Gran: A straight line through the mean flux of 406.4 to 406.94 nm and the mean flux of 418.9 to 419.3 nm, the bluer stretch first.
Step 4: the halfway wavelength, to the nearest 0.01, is 408.26 nm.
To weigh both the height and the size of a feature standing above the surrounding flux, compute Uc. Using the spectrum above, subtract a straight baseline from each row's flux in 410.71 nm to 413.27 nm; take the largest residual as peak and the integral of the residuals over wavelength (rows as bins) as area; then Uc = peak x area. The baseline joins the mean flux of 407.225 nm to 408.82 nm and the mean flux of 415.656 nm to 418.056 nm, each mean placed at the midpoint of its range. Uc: 0.29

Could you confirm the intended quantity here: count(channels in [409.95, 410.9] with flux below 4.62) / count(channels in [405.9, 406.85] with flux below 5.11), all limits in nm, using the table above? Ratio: 0.60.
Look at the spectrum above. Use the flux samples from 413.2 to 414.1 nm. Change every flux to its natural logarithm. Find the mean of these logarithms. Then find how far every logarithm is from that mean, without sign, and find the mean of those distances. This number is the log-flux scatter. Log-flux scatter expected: 0.084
